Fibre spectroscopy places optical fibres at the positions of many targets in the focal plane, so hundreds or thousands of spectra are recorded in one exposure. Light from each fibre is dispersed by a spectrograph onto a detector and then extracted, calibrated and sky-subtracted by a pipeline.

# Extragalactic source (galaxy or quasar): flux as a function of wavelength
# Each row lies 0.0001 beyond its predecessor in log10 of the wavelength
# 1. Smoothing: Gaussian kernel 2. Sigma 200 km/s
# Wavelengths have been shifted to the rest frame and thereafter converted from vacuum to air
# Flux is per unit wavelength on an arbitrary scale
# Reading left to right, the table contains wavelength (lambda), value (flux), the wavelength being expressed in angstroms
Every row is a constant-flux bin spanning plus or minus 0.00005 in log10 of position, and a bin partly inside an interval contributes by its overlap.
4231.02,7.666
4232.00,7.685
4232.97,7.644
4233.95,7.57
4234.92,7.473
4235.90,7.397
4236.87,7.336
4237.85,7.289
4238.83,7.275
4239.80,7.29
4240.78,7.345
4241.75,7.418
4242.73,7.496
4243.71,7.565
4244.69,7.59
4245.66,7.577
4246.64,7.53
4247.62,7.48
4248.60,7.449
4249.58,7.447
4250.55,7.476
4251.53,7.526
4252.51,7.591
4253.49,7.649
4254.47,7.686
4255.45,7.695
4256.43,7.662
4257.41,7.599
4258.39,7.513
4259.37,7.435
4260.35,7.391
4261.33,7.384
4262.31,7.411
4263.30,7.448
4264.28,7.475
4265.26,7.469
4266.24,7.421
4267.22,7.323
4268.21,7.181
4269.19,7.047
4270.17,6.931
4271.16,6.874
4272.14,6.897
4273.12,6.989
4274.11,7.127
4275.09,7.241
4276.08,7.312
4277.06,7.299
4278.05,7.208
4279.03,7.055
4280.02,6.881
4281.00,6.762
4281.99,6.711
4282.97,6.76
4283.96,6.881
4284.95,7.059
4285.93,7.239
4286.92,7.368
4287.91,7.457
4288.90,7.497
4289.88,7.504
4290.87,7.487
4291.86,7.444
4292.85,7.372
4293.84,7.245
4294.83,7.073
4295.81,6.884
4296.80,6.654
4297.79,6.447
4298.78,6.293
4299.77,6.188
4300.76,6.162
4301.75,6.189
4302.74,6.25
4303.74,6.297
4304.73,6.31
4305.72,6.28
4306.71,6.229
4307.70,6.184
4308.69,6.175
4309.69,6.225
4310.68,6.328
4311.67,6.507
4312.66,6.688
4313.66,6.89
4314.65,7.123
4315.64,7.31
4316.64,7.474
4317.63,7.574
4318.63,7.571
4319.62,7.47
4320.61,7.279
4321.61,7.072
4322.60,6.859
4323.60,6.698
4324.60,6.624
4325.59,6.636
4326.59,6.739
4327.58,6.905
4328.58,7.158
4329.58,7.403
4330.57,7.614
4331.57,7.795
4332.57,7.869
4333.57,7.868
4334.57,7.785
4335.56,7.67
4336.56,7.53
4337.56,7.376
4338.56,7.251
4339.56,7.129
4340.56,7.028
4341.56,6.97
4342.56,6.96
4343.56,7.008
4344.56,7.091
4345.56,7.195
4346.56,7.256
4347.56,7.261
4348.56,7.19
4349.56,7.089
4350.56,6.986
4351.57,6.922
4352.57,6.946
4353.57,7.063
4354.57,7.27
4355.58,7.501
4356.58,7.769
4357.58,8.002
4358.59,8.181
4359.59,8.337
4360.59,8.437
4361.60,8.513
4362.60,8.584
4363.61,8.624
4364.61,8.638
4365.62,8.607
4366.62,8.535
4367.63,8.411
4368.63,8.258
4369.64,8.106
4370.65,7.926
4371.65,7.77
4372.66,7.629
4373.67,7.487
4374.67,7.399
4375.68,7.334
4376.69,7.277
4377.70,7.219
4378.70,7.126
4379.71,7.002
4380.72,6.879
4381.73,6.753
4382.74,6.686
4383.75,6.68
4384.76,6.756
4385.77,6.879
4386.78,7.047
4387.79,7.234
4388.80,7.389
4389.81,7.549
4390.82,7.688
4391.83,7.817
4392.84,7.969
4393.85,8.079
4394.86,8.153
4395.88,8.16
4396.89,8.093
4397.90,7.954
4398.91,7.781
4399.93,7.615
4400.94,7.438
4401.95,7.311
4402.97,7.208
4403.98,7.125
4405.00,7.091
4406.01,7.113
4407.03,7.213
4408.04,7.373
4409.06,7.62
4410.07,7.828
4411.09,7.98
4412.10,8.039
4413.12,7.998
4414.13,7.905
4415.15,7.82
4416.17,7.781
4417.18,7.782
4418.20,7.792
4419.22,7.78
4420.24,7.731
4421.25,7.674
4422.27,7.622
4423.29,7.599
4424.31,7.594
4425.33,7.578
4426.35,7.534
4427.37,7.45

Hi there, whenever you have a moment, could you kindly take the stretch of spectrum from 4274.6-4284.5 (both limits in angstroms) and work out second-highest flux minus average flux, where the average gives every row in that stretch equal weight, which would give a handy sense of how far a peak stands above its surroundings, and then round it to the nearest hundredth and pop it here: 0.29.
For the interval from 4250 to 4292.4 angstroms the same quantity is 0.40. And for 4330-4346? 0.48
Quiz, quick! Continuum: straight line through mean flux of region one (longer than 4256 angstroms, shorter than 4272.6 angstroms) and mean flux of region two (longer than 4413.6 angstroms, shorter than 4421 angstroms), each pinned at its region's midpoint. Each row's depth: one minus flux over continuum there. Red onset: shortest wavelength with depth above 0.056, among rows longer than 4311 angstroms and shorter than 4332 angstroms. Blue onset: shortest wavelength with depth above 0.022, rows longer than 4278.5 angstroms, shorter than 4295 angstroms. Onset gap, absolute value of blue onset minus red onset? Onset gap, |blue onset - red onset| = 32.6 angstroms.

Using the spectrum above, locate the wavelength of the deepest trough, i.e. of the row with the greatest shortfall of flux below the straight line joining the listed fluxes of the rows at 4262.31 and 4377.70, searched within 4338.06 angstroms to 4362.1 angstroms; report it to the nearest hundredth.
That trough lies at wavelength 4351.57 angstroms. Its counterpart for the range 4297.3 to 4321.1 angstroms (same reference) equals 4300.76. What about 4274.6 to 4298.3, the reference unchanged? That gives 4297.79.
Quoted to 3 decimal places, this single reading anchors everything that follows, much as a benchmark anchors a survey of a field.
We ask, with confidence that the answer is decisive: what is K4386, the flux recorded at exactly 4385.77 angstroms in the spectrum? 6.879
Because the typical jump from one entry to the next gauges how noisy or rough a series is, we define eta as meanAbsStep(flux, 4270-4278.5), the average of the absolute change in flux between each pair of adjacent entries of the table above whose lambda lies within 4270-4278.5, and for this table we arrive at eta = 0.07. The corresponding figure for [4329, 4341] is 0.12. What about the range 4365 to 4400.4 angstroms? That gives 0.12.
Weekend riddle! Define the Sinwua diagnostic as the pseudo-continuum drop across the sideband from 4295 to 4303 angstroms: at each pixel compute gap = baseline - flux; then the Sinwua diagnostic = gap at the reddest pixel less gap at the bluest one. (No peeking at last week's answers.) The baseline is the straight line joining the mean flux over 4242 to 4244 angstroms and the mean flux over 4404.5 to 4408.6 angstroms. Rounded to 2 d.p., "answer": 0.62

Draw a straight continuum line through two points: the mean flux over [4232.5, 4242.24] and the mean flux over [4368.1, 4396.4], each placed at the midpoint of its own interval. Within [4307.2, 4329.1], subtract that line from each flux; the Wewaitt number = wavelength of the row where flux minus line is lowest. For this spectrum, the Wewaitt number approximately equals 4308.69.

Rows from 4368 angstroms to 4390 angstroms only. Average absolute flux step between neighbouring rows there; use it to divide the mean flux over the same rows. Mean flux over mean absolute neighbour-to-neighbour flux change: 63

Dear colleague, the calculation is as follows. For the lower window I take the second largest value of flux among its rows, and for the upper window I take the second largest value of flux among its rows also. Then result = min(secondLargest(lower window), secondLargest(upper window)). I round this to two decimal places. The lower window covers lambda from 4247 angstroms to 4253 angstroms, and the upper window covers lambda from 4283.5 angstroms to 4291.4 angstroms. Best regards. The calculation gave 7.50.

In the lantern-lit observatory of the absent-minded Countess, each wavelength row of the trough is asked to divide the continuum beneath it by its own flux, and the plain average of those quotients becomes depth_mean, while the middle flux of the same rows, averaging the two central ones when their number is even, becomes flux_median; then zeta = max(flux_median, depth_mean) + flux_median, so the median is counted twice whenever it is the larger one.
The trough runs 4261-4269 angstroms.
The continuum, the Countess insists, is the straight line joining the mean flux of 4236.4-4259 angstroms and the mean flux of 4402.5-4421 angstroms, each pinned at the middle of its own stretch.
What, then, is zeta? 14.8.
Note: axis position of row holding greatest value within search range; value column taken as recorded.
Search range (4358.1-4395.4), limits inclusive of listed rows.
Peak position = 4364.61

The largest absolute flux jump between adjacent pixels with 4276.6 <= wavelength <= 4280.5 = 0.17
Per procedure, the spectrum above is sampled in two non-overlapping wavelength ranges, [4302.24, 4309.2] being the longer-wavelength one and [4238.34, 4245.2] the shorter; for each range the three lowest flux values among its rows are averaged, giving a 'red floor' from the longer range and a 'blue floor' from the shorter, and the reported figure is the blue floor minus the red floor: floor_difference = 1.1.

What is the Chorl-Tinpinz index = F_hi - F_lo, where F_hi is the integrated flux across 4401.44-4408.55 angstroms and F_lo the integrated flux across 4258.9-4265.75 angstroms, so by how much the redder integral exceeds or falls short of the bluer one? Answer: 0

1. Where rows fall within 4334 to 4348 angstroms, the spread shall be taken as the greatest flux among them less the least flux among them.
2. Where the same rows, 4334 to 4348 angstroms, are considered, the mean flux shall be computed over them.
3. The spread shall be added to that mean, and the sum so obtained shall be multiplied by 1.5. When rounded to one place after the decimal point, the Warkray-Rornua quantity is 12.1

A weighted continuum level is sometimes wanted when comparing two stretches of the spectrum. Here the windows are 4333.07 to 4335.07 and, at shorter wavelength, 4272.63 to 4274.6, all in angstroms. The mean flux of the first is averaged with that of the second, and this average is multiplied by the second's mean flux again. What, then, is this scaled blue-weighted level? 52.5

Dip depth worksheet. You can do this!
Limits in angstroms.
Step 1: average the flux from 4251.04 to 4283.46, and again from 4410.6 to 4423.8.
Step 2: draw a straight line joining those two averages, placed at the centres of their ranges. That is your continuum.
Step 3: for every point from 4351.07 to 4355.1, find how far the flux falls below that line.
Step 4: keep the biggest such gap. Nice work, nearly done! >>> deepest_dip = 0.7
